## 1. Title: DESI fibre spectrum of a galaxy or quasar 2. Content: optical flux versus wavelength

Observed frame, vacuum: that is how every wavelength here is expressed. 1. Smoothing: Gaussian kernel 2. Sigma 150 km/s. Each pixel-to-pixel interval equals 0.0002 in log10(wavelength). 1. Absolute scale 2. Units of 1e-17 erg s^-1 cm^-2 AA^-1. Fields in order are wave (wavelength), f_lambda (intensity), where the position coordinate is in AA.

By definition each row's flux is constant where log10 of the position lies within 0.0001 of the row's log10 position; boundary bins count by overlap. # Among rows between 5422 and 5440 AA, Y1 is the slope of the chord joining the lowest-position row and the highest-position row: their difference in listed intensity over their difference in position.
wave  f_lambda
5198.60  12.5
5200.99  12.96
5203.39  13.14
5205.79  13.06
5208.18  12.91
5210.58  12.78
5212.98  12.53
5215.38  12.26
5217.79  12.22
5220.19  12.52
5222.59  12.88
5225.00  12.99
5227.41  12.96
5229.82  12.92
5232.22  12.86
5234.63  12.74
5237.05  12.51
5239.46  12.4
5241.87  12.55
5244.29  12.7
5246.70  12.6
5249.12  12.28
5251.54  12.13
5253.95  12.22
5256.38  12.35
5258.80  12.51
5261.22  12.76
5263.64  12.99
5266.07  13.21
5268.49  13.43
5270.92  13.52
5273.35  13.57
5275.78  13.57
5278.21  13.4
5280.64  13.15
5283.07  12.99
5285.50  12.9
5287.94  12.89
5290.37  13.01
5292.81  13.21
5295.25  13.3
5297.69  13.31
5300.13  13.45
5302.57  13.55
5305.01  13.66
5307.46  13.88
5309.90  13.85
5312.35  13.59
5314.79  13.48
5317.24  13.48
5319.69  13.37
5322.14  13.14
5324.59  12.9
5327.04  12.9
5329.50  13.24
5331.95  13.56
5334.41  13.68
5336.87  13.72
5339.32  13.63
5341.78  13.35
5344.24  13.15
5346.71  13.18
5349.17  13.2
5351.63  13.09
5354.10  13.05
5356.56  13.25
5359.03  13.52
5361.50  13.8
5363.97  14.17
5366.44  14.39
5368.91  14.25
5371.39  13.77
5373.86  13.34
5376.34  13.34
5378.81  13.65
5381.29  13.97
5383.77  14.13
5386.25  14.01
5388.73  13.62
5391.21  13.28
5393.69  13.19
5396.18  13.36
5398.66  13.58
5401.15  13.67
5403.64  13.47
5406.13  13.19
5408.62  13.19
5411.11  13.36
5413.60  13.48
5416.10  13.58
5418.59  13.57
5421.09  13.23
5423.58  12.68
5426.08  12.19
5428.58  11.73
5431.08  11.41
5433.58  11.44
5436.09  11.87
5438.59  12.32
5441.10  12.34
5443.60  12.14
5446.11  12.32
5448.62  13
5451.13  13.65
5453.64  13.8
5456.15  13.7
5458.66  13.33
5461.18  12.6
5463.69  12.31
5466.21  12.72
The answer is -0.02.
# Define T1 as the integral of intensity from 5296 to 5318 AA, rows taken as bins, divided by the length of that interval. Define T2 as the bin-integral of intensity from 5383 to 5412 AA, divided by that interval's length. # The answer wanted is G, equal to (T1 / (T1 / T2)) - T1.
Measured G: -0.1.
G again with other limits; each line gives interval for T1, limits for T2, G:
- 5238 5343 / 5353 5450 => 0.0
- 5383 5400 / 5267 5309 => -0.2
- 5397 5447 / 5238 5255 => -0.3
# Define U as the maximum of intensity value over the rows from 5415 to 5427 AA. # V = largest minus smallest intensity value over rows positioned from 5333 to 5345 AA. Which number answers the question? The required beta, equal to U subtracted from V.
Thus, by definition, -13.0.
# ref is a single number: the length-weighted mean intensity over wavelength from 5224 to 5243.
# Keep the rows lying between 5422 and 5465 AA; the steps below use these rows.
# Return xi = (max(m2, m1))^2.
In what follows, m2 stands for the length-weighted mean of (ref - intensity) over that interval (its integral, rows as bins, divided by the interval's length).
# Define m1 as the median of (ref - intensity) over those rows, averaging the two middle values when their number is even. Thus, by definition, 0.18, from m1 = 0.42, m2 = 0.21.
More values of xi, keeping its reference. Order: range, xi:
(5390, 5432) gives 0.12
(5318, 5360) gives 0.25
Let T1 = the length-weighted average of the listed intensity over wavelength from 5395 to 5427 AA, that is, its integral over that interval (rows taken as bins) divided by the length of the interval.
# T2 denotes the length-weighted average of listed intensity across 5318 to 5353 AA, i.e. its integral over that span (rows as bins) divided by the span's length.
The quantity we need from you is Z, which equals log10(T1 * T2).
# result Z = 2.25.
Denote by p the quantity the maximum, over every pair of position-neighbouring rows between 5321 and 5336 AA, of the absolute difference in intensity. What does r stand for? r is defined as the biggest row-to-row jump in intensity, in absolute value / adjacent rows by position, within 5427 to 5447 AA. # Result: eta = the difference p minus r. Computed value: -0.11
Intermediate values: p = 0.34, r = 0.45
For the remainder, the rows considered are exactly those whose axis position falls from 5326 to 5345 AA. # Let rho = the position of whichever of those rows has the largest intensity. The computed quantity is 5336.87 AA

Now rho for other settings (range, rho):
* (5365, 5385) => 5366.44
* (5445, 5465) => 5453.64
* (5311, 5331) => 5312.35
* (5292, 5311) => 5307.46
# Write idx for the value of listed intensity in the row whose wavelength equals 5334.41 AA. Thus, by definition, 13.68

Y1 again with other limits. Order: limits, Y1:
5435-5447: 0.04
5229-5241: -0.05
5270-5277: 0.01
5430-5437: 0.09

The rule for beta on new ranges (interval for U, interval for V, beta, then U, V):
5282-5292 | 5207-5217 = -12.4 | 13.01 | 0.65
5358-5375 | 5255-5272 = -13.2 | 14.39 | 1.17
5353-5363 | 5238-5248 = -13.5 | 13.8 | 0.30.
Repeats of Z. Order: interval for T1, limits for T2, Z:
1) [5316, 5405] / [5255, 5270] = 2.24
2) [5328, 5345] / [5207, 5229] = 2.23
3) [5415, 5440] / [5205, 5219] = 2.19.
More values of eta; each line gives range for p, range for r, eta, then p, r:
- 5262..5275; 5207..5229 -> -0.14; 0.22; 0.36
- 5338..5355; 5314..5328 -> 0.04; 0.28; 0.24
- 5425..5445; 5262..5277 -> 0.24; 0.46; 0.22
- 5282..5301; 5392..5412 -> -0.08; 0.20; 0.28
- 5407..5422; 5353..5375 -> -0.14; 0.34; 0.48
